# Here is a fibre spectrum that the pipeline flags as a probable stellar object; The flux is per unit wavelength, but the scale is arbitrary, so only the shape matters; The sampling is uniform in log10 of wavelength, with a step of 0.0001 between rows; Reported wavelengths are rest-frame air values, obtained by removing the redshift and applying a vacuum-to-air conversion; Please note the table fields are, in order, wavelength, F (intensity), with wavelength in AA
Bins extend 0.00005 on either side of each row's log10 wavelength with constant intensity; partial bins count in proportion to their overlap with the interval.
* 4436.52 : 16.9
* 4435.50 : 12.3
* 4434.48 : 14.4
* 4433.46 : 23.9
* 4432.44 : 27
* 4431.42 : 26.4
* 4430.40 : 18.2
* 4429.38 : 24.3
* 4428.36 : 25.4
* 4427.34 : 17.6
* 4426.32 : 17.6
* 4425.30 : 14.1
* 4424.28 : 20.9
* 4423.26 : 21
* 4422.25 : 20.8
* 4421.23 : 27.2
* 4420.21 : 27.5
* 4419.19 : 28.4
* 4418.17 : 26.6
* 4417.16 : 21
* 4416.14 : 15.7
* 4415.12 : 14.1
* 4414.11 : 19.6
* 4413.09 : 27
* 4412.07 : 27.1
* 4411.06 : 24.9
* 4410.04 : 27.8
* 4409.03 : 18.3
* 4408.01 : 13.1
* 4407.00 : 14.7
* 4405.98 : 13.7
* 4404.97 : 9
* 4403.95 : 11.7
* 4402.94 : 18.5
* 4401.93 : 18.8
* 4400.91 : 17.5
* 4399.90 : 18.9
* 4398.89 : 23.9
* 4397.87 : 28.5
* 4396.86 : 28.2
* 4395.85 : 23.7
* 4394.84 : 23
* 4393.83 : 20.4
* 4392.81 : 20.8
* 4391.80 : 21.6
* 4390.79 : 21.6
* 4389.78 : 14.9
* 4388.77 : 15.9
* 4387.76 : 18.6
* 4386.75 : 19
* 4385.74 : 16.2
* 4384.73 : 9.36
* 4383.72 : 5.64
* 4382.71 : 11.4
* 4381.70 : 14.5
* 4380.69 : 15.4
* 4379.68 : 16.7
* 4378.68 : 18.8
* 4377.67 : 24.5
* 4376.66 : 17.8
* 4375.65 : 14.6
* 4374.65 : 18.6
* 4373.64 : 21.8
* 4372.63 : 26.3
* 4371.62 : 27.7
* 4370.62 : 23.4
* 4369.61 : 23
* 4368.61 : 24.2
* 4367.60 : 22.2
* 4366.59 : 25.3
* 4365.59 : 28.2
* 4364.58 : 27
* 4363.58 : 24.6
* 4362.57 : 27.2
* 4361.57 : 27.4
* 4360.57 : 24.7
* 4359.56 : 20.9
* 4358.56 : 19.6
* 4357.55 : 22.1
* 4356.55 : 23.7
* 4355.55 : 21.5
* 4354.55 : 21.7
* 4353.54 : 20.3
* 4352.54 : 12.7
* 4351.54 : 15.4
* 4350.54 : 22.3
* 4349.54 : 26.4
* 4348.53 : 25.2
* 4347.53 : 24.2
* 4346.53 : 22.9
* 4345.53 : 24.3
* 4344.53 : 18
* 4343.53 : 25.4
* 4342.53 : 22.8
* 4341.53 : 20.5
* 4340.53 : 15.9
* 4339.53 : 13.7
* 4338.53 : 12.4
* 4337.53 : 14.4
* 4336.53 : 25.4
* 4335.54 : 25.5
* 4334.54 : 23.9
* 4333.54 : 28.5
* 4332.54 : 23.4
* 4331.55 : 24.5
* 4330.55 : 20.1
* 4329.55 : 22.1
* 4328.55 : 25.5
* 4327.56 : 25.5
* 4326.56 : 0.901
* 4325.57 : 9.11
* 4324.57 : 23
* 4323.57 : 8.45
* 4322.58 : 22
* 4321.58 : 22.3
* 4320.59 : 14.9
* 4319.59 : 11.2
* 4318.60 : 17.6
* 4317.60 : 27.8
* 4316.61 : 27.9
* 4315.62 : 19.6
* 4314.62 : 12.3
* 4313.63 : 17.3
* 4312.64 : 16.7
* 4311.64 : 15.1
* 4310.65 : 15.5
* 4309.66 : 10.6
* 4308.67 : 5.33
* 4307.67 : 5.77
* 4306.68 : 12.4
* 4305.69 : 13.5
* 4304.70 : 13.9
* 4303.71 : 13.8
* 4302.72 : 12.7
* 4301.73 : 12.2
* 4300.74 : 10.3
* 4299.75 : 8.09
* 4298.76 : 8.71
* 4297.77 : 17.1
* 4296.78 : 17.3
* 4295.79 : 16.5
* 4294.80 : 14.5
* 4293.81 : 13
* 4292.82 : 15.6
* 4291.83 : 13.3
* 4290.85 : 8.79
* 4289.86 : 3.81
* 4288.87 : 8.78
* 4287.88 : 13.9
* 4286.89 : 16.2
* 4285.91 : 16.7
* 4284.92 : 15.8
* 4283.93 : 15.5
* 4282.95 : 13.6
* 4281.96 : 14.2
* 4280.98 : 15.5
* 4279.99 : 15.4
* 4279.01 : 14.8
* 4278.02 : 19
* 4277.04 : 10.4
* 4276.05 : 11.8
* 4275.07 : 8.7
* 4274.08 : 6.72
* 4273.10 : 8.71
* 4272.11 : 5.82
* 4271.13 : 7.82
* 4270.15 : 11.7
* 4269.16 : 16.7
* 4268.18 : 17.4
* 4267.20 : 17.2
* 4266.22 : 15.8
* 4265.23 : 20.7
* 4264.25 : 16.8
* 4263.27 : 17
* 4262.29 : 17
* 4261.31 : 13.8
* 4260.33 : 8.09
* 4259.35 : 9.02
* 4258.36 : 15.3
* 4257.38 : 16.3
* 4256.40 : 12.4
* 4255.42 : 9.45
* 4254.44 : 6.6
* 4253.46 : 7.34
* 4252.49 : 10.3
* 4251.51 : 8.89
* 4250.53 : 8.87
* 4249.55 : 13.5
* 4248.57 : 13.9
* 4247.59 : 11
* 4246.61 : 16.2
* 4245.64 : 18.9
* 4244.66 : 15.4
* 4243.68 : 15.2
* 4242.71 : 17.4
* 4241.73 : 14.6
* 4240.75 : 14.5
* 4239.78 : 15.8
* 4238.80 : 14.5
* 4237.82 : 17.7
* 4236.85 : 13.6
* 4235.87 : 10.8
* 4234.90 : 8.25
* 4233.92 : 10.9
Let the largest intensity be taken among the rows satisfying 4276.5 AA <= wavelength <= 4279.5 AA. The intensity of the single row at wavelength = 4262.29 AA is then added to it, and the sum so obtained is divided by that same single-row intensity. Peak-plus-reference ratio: 2.1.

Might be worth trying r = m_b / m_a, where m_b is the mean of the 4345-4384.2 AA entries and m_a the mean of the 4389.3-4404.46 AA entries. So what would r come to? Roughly 1.03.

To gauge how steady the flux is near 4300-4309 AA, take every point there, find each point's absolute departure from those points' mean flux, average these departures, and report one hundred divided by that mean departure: 38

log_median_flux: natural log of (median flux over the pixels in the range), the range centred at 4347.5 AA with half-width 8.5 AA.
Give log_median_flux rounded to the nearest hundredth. 3.08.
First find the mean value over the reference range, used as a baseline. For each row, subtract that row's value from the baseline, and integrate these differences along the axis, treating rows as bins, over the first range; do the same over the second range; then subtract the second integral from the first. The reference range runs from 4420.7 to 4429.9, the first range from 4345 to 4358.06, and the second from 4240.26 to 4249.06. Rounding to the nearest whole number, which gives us -60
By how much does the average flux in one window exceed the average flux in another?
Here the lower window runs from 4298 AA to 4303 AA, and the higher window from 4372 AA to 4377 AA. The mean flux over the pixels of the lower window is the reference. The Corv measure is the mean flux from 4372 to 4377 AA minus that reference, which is 9.4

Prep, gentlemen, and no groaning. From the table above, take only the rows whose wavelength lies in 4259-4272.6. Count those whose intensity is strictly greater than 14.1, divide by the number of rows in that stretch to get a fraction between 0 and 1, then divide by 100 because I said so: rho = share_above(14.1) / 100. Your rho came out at 0.0057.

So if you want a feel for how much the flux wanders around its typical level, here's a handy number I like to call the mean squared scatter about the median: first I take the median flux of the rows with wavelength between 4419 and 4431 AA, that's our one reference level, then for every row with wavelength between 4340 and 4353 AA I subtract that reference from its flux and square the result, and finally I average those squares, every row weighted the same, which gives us 18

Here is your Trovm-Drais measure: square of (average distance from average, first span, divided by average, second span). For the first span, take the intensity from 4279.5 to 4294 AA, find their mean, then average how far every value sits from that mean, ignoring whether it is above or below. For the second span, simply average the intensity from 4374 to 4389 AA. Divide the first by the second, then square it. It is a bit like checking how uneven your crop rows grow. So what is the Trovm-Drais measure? 0.026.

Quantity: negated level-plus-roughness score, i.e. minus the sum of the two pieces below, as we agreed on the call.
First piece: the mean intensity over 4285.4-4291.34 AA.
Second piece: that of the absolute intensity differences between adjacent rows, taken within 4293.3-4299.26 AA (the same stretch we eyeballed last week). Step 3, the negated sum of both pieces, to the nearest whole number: -14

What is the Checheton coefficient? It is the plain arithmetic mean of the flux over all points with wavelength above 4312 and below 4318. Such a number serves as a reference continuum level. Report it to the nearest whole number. 20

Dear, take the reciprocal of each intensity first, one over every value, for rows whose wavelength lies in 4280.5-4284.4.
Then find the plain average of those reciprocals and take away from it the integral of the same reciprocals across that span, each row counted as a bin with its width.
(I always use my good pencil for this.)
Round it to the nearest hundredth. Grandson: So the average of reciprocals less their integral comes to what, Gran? -0.20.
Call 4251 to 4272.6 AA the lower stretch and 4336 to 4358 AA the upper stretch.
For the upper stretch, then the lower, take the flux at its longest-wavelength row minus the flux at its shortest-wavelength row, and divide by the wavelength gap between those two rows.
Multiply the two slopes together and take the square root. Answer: 0.15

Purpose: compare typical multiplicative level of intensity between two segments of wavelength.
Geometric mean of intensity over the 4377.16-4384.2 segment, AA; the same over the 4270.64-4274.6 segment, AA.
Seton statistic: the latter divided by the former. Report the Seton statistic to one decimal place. 0.5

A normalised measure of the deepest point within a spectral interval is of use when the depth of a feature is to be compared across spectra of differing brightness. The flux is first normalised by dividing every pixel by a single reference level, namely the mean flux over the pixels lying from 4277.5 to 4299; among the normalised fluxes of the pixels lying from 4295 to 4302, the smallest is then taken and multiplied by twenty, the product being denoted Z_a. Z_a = 12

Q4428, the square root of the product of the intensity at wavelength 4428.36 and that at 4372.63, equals 26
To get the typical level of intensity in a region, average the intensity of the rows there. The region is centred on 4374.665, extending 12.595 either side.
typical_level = 20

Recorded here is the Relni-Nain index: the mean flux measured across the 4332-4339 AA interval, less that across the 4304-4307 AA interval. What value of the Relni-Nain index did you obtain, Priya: 9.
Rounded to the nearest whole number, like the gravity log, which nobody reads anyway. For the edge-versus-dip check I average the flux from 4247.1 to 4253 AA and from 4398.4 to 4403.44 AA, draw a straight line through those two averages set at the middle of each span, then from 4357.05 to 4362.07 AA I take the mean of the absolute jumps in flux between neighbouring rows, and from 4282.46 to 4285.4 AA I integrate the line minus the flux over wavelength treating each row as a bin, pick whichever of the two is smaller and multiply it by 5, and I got -29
